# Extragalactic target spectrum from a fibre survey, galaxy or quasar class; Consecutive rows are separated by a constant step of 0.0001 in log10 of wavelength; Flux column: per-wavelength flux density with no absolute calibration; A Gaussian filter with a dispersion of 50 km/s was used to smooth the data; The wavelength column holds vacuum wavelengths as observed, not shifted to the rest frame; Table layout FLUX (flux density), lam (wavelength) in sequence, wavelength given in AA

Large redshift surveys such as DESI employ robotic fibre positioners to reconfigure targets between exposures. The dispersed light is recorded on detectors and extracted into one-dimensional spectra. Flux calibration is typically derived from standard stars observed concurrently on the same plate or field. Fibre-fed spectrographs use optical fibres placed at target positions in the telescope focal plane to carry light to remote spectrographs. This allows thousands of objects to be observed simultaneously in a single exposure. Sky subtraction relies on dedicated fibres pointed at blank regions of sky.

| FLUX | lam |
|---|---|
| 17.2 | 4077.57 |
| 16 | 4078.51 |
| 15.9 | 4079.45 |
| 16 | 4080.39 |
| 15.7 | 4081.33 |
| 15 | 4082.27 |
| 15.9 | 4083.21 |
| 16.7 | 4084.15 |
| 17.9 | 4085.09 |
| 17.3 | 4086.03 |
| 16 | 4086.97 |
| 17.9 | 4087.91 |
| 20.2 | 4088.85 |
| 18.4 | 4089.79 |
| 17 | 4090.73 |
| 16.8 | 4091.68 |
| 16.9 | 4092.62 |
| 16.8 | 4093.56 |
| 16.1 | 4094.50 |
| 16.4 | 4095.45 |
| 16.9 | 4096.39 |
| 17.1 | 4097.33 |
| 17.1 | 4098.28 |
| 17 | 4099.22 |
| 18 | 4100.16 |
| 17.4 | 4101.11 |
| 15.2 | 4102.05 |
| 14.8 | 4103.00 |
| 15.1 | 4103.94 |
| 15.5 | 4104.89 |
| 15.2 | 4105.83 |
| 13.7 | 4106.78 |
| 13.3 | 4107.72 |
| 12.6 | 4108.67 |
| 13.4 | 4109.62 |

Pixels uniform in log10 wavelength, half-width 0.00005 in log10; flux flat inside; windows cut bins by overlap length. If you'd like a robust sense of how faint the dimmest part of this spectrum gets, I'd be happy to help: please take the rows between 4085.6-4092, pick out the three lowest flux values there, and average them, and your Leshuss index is 16.6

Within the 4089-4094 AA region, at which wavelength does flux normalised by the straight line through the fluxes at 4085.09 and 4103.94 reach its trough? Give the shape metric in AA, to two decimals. 4091.68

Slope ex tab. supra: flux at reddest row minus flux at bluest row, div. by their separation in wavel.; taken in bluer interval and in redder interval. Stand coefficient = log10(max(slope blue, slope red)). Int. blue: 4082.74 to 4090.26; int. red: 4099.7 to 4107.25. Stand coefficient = -0.42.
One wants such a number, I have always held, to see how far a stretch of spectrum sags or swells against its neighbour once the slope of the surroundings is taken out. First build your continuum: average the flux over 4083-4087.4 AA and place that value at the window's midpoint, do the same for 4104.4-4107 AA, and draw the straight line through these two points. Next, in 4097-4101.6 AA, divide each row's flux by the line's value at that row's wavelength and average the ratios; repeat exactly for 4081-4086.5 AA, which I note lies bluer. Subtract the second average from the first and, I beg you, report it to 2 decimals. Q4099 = 0.15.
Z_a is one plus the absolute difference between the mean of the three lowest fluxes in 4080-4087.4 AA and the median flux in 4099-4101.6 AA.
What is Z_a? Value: 2.9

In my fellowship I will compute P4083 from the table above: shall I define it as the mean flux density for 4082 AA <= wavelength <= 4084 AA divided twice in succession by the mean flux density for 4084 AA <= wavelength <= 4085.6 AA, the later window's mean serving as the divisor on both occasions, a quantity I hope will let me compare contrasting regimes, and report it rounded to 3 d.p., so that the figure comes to 0.052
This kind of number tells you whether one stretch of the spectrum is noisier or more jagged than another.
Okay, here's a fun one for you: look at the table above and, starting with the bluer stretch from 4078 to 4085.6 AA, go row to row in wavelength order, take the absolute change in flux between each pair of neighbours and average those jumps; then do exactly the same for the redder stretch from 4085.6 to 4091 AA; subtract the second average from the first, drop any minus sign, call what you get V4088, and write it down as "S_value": 1.2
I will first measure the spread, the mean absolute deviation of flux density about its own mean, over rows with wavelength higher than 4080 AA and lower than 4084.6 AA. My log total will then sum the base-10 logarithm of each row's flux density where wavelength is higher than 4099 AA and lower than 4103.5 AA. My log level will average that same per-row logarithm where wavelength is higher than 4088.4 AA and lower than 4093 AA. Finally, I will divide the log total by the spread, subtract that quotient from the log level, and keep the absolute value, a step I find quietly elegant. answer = 14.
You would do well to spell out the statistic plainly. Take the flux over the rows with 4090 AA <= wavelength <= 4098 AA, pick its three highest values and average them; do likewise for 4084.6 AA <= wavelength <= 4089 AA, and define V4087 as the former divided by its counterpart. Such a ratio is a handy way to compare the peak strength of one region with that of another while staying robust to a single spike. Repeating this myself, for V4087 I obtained 0.91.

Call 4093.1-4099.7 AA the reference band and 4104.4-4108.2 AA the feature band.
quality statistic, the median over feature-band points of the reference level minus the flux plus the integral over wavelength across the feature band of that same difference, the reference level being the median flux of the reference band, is 12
